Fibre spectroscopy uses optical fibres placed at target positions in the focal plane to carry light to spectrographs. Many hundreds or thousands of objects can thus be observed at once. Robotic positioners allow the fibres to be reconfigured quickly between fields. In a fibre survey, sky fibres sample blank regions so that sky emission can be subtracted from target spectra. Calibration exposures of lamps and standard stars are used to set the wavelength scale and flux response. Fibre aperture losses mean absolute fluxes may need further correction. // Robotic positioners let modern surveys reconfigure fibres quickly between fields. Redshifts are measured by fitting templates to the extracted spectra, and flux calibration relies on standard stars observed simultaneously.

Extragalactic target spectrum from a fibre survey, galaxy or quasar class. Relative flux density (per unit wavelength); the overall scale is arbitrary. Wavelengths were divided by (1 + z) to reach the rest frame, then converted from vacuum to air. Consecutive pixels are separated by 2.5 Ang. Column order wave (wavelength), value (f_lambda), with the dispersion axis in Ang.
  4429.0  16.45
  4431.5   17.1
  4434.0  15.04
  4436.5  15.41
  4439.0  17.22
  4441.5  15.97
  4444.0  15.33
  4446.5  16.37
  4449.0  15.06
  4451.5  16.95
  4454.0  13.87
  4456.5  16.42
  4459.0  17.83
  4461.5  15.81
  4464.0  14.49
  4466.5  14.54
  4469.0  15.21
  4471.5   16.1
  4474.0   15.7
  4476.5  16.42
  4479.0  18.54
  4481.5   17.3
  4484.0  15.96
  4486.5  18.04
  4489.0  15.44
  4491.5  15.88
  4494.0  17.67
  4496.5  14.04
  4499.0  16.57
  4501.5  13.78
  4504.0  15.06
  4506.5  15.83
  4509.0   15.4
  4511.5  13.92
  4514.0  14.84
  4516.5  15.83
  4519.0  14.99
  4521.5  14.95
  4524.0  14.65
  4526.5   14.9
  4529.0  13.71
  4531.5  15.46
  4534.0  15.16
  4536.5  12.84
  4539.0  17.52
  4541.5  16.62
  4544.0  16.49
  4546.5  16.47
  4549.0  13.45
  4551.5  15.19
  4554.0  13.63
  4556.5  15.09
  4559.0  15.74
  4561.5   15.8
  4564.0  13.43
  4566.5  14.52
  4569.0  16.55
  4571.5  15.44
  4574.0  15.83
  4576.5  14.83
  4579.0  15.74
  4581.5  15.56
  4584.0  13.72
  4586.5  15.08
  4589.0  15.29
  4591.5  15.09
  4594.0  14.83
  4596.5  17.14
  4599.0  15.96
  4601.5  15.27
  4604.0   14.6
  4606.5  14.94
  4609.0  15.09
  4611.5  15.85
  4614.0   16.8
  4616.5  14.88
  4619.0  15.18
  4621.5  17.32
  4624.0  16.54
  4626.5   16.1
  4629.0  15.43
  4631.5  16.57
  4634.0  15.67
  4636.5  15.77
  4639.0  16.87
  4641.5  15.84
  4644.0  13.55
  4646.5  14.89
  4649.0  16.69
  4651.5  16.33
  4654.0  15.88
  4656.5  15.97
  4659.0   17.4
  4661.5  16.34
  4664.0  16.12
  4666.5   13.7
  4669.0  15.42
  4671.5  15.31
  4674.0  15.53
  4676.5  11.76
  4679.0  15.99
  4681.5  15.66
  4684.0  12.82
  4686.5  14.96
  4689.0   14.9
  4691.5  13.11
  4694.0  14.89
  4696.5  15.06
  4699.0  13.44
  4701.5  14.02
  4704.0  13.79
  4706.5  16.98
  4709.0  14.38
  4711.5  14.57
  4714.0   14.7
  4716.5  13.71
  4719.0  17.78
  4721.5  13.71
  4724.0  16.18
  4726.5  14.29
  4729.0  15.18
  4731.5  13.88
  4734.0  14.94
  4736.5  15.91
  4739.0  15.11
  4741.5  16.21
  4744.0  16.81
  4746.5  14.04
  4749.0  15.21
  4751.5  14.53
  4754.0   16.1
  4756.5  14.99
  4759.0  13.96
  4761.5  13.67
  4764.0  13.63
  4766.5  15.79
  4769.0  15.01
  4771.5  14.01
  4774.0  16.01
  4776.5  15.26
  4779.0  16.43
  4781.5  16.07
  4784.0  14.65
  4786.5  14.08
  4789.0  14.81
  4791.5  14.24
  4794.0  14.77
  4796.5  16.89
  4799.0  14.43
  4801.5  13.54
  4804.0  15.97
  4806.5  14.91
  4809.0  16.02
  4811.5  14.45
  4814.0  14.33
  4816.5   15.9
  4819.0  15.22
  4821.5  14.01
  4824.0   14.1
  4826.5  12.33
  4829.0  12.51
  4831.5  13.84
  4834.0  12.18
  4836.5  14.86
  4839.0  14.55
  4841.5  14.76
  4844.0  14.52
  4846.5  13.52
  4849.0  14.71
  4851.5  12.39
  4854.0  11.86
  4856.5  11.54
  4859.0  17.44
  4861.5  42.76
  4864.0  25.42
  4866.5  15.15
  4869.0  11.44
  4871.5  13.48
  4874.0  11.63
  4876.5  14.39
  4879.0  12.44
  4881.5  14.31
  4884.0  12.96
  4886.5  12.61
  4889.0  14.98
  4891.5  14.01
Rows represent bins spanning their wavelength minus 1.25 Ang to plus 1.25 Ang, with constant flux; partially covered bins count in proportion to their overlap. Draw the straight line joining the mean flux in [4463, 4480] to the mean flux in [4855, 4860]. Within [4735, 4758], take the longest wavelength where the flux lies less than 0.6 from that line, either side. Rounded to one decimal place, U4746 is 4756.5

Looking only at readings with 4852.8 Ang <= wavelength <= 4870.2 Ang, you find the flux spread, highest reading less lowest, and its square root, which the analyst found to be 5.60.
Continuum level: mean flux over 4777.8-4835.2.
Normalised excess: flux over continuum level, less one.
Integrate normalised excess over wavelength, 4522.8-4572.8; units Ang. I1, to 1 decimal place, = 1.8 Ang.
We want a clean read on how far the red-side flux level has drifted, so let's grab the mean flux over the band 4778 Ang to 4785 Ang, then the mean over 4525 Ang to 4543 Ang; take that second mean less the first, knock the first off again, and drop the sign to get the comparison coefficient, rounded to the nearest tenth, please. 16.3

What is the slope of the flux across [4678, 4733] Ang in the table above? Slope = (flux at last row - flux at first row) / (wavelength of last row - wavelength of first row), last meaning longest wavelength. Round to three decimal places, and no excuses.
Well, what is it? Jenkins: -0.040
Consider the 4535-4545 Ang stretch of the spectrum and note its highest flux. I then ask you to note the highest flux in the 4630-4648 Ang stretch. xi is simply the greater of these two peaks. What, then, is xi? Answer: 17.5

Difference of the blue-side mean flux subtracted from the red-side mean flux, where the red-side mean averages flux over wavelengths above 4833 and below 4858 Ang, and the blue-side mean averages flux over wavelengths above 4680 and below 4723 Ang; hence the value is -1.1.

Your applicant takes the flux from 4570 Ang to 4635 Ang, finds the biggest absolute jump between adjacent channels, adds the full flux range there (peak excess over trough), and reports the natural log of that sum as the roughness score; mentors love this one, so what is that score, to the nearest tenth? 1.8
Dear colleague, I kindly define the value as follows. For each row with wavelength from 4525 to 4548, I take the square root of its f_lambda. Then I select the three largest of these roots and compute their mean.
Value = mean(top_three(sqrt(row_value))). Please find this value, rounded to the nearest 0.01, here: 4.11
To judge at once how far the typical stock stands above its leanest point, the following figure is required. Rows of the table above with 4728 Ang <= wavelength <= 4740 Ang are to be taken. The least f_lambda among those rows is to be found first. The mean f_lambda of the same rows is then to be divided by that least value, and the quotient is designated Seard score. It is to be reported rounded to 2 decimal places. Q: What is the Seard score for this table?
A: 1.08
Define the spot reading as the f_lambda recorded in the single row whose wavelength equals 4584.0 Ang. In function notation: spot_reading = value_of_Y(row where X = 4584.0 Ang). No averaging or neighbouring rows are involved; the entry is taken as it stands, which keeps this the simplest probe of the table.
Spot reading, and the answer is 13.72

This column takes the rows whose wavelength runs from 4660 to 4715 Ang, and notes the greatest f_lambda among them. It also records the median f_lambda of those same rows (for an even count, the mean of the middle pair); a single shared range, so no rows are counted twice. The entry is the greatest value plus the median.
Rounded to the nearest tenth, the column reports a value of 31.9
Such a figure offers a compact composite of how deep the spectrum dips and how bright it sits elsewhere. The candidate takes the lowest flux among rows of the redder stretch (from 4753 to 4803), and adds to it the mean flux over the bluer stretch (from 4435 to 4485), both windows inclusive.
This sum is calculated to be 29.6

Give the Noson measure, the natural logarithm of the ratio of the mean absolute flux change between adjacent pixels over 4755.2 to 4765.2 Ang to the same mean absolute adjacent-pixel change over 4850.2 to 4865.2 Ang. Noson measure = -3.1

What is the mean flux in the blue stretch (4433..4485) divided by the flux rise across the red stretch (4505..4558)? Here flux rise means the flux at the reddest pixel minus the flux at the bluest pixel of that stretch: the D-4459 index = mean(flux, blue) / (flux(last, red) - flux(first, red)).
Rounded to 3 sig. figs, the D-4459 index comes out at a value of -21.6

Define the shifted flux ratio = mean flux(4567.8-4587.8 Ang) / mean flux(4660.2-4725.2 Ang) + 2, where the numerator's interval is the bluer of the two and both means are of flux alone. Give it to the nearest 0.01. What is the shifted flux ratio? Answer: 3.04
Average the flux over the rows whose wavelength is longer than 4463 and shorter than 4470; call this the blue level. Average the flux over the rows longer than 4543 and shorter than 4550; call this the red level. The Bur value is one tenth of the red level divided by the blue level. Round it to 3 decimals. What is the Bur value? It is 0.105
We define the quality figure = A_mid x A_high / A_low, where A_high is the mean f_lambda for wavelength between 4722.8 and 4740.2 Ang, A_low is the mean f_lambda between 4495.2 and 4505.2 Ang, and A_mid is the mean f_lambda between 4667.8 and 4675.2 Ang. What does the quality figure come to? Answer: 15.6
